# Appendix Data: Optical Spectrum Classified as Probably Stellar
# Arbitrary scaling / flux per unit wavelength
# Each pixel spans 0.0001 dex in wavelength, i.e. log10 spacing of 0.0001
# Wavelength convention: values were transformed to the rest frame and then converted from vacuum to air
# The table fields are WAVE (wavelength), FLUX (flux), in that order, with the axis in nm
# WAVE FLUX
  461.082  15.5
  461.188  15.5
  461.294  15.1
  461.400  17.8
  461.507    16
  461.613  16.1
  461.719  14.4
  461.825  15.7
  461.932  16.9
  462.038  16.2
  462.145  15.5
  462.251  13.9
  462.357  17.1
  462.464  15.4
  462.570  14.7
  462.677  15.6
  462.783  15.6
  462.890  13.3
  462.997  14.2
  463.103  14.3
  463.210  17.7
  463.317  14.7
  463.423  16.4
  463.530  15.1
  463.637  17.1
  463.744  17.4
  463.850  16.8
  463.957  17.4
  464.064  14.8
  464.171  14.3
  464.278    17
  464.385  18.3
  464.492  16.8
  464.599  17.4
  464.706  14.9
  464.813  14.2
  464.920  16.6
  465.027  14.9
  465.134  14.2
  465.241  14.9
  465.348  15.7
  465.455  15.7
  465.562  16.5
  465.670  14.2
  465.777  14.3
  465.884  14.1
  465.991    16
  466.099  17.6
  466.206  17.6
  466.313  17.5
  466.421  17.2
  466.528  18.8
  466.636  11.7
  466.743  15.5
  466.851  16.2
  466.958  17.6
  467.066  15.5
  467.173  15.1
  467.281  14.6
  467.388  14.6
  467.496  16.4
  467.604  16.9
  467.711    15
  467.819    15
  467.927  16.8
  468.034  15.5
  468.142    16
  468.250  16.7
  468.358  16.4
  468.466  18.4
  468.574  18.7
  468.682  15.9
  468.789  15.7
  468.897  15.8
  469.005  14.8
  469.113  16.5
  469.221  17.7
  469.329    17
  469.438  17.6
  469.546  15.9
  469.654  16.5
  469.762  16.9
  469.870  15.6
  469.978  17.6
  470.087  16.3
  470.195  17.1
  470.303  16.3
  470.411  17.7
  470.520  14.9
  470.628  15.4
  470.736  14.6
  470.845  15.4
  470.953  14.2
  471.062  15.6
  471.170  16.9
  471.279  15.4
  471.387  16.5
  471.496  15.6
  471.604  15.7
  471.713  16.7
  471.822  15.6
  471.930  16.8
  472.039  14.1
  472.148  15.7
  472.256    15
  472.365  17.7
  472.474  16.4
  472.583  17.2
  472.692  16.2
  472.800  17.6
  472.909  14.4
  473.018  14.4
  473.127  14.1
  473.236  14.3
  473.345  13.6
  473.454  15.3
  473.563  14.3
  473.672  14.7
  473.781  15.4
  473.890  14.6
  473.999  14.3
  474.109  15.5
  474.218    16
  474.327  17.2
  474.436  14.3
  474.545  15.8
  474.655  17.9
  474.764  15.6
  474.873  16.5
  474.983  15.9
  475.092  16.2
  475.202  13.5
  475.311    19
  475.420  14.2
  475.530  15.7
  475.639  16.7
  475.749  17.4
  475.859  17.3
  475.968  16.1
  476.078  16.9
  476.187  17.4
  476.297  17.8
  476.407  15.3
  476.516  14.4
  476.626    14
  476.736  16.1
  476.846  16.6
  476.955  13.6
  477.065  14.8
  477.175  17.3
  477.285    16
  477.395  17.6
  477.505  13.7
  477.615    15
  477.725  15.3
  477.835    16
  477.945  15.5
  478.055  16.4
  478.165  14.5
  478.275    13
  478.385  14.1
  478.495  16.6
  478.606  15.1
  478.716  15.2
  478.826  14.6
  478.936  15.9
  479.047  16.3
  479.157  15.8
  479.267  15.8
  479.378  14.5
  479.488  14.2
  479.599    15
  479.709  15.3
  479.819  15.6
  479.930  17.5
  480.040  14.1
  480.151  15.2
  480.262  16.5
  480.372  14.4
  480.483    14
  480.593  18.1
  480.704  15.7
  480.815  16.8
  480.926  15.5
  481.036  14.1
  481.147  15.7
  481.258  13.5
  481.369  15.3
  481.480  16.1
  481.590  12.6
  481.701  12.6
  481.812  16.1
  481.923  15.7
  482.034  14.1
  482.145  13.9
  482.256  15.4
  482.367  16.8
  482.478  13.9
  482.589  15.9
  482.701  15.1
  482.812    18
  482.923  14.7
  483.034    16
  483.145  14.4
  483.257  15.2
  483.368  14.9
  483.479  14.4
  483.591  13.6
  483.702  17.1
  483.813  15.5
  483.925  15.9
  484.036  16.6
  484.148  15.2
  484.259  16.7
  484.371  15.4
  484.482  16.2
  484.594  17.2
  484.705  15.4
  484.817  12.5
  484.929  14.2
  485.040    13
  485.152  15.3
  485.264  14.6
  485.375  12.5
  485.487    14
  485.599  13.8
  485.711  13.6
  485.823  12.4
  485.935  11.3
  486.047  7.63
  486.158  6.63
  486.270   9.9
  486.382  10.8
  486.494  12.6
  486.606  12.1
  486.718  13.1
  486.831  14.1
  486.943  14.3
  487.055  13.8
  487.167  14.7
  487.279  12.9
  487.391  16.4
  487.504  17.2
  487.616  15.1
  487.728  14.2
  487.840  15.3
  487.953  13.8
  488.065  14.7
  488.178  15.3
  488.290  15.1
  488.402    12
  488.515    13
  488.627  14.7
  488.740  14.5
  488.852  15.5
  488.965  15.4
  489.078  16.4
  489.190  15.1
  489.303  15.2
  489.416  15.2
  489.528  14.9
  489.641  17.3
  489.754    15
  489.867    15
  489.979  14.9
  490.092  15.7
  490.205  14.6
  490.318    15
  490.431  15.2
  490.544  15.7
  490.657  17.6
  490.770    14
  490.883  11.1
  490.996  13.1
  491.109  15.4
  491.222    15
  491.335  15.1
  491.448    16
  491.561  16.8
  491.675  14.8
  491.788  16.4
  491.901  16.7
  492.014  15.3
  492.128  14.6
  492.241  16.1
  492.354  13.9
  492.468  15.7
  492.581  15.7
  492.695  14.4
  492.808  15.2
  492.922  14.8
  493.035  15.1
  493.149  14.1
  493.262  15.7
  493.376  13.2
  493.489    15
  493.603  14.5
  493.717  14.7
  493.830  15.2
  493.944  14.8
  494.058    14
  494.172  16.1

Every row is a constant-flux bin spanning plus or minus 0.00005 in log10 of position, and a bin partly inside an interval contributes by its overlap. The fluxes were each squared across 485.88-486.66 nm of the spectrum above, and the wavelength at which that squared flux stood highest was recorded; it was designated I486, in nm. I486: 486.494 nm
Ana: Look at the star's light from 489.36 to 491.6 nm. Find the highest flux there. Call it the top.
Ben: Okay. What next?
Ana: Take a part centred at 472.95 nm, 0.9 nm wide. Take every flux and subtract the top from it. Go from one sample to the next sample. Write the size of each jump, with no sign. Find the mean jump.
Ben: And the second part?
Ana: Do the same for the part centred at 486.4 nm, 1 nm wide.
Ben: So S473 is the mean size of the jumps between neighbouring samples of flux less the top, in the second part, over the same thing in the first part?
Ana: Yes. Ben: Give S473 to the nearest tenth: 1.7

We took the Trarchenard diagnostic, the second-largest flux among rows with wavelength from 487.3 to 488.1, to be 16.4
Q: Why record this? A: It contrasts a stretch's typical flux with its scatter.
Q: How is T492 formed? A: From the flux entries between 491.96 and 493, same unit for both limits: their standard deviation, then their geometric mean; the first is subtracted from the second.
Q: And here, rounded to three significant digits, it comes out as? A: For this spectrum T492 14.4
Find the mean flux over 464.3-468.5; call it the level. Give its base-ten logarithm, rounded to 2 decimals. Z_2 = 1.20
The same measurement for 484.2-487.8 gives 1.13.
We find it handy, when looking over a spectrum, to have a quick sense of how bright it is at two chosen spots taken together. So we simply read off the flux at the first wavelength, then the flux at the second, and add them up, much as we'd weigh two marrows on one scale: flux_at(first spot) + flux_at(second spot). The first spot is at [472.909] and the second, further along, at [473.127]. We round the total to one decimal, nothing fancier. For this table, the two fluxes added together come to 28.5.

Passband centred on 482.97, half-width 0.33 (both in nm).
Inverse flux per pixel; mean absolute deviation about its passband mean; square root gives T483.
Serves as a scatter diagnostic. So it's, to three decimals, 0.061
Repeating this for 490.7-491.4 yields 0.084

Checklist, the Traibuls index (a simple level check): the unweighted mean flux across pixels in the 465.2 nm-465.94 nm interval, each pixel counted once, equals 15.1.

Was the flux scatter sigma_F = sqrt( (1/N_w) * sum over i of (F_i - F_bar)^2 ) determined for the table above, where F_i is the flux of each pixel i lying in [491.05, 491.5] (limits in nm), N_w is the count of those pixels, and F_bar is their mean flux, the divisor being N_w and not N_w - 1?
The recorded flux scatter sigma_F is 0.4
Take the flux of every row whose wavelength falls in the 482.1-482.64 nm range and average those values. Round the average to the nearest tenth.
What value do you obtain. 15.2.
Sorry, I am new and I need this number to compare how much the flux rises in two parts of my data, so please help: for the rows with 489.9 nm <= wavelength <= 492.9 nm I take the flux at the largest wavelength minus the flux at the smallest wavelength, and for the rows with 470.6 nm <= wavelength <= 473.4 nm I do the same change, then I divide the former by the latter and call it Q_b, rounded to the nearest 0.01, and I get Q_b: -0.17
